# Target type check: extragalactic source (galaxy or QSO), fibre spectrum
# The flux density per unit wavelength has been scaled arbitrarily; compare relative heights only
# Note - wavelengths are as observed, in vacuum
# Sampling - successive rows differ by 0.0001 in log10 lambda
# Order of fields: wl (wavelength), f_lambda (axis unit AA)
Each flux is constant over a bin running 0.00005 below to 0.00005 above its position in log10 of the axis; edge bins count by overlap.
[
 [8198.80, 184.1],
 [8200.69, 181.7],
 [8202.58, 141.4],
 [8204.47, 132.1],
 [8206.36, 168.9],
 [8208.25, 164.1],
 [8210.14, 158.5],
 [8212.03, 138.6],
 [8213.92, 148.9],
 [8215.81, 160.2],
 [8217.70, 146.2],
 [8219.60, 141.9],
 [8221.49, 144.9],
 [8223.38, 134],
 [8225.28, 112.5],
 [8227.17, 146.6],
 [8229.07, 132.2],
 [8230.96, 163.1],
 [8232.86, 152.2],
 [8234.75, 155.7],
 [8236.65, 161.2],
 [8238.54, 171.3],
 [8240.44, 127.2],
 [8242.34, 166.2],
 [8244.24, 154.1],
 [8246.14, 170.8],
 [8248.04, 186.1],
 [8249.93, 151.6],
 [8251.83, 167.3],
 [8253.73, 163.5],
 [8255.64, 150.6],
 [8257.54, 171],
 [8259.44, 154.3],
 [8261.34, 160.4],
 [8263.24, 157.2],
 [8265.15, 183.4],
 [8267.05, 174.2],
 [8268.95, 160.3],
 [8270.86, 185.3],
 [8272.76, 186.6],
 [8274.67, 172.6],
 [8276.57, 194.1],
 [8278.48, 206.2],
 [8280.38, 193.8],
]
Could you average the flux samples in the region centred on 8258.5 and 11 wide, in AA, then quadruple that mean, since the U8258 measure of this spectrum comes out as 638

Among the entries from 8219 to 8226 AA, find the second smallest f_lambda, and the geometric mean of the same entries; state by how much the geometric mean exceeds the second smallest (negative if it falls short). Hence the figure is -1.3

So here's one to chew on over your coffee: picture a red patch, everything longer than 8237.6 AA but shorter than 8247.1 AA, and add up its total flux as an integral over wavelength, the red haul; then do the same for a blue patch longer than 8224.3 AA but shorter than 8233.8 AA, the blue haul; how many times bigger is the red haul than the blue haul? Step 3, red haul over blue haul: 1.1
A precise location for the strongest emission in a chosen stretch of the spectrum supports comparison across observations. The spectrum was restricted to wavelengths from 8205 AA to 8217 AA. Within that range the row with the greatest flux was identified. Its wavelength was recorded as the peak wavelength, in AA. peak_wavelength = 8206.36 AA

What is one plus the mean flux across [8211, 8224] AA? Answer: 146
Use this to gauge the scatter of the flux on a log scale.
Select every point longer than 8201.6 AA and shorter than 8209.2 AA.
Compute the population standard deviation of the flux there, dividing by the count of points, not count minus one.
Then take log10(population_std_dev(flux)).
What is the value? 1.185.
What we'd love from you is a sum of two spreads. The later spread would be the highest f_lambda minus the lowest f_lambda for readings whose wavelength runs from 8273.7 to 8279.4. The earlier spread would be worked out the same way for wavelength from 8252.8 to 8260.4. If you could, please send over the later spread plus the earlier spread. 54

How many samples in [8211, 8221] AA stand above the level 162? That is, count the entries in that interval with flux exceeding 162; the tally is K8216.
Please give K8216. 0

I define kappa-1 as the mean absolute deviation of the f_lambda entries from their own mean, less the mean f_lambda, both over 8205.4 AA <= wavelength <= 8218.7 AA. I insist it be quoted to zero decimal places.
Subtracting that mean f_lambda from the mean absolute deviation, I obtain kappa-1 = -146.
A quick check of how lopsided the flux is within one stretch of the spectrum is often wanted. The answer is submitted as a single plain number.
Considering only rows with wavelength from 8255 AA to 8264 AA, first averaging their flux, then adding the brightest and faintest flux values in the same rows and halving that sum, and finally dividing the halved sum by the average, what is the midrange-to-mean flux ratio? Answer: 1.01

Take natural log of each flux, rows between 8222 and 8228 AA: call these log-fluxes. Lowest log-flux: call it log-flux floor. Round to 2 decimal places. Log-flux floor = 4.72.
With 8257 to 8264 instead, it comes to 5.04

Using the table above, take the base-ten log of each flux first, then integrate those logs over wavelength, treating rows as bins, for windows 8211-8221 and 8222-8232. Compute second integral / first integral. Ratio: 0.99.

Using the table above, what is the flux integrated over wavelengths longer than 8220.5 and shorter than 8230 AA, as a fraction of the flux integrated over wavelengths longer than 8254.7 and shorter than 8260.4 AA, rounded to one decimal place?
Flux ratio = 1.4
